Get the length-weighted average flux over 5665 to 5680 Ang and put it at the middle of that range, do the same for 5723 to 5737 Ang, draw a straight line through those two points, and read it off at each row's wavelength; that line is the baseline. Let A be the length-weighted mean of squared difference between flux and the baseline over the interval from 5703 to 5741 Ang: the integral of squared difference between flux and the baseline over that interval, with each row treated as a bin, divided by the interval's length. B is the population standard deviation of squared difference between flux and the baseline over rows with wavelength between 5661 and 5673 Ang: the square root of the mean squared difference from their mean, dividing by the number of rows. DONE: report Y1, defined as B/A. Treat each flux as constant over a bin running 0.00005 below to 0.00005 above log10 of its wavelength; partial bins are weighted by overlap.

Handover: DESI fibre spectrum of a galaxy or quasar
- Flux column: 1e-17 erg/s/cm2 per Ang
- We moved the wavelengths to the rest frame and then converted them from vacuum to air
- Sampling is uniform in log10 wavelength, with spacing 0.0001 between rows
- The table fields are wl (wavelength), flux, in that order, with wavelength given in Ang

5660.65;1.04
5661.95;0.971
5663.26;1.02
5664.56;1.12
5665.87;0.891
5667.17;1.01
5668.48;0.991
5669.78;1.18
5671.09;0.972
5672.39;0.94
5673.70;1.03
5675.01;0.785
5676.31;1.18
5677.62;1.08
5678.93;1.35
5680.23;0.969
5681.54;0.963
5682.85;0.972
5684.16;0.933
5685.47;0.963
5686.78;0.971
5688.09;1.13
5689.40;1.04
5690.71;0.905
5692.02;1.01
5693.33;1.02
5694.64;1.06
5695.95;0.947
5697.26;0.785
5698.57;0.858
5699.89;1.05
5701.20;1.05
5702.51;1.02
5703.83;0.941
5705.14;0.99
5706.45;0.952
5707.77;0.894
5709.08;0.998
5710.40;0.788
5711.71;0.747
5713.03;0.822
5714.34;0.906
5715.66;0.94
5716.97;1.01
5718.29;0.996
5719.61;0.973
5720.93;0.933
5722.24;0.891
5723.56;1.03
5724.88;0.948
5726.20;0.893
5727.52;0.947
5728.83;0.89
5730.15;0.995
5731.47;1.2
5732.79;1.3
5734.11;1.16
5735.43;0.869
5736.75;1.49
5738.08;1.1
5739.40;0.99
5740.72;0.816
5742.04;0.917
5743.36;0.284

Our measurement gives 0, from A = 0.0272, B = 0.008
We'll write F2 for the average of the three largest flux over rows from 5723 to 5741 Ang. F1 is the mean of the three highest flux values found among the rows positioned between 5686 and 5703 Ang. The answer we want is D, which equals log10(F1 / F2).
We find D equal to -0.09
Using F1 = 1.08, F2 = 1.33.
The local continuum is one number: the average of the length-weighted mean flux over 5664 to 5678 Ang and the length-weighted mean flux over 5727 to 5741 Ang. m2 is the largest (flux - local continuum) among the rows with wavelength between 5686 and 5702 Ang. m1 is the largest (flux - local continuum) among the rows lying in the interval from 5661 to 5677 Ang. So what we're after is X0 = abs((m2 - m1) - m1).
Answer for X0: 0.18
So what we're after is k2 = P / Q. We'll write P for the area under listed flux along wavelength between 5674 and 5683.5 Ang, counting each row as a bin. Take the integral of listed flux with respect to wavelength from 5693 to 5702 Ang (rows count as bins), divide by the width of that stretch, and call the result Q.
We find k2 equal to 10.2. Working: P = 9.9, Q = 0.97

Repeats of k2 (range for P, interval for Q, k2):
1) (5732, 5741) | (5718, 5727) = 10.6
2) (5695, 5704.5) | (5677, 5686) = 8.8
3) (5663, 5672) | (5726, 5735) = 8.7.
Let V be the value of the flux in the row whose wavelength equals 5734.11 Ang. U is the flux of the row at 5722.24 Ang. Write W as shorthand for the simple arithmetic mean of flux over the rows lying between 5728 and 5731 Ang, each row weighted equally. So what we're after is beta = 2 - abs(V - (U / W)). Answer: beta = 1.79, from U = 0.891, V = 1.16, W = 0.94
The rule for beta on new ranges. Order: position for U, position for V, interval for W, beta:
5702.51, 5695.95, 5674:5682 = 1.98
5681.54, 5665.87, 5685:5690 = 1.95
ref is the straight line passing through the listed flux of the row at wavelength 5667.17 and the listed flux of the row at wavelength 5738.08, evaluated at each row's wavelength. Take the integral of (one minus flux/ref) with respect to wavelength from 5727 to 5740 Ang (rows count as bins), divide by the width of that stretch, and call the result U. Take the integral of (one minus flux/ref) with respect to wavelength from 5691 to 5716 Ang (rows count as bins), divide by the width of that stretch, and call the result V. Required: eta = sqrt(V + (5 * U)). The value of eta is 0.3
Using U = 0.00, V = 0.114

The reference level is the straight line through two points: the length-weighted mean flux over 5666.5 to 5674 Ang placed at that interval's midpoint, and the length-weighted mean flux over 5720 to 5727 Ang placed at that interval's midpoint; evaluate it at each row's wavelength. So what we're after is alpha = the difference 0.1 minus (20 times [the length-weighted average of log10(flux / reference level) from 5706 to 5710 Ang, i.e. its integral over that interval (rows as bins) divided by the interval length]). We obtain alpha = 0.4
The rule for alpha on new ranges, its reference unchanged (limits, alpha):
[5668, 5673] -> 0.1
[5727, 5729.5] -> 0.3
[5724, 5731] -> 0.0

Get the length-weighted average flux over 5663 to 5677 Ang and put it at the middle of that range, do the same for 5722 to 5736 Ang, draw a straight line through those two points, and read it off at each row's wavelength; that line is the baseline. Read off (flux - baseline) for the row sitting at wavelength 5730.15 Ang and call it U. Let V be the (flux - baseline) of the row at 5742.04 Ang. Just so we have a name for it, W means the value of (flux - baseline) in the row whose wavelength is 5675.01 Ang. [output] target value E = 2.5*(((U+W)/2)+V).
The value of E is -0.6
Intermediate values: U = -0.02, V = -0.100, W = -0.23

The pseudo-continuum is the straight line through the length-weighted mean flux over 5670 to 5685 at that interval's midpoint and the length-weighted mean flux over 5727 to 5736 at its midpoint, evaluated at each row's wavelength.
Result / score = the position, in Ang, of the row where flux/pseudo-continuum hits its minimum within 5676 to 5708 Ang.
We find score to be 5697.26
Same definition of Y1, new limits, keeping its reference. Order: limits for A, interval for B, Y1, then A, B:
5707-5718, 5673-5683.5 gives 1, 0.0325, 0.034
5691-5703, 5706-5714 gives 2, 0.0130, 0.032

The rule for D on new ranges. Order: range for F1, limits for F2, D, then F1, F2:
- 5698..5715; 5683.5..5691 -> 0.00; 1.04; 1.05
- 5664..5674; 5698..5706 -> 0.03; 1.11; 1.04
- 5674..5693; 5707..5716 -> 0.11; 1.22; 0.95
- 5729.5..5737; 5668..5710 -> 0.03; 1.33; 1.24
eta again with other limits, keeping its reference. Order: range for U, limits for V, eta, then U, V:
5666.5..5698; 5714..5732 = 0.5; 0.02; 0.105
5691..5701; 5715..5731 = 0.7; 0.08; 0.115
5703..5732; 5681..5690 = 0.8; 0.13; 0.036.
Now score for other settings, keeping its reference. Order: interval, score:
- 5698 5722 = 5711.71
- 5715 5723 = 5722.24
